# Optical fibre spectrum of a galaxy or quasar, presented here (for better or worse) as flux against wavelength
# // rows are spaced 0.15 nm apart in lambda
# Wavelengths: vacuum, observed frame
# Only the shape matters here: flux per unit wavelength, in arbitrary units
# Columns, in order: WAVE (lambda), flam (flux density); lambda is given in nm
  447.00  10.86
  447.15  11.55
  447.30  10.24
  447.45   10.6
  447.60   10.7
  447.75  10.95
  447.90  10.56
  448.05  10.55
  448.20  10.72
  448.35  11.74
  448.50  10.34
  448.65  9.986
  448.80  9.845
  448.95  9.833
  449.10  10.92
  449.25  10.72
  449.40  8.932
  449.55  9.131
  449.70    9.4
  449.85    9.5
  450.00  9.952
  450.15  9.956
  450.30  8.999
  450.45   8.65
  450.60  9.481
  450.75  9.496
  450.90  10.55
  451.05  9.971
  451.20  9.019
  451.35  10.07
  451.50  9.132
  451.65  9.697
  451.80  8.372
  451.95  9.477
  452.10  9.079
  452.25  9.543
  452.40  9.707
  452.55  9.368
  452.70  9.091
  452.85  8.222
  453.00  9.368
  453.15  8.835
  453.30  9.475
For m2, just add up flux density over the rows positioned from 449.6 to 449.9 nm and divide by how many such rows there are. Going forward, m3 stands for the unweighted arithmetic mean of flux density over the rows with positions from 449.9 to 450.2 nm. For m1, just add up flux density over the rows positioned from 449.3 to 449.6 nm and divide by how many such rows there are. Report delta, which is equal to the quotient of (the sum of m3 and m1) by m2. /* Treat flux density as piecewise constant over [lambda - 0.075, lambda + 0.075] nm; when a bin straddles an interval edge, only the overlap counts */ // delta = 2.01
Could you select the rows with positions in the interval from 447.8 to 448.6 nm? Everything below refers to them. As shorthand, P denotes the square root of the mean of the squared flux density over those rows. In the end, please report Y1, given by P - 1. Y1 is 9.8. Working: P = 10.8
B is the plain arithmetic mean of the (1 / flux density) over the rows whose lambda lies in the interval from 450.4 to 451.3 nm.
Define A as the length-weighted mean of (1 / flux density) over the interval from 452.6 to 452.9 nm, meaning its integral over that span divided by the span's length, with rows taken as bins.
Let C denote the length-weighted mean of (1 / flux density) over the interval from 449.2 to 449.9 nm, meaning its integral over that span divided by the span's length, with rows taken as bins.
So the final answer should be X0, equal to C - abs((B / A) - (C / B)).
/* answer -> 0.02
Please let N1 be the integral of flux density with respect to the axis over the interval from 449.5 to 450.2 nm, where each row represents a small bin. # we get 7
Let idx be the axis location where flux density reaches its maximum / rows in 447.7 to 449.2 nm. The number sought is 448.35 nm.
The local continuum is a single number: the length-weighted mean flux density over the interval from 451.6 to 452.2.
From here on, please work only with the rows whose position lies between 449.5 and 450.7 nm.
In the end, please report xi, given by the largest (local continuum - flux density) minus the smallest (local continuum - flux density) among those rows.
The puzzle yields 1.31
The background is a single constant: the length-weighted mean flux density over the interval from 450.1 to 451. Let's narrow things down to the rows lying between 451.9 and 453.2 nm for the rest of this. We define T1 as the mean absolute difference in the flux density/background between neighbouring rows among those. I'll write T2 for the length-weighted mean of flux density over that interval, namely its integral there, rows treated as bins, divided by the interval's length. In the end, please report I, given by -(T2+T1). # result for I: -9.2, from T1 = 0.055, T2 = 9.19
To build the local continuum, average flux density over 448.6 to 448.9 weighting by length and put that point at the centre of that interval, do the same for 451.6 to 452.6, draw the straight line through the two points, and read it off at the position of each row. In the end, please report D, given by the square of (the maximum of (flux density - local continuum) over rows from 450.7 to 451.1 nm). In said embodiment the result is 1.06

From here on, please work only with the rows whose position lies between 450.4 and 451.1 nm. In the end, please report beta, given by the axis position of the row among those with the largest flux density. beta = 450.90 nm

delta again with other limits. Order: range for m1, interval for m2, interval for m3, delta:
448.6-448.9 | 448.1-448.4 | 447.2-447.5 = 1.81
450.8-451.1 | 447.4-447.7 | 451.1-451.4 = 1.86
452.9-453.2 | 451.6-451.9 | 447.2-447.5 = 2.16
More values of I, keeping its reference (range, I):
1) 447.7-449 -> -10.6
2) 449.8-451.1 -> -9.7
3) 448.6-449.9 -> -9.9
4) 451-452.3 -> -9.4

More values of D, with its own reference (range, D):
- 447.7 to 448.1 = 0.76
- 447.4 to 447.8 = 0.76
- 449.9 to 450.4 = 0.09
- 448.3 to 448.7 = 3.12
